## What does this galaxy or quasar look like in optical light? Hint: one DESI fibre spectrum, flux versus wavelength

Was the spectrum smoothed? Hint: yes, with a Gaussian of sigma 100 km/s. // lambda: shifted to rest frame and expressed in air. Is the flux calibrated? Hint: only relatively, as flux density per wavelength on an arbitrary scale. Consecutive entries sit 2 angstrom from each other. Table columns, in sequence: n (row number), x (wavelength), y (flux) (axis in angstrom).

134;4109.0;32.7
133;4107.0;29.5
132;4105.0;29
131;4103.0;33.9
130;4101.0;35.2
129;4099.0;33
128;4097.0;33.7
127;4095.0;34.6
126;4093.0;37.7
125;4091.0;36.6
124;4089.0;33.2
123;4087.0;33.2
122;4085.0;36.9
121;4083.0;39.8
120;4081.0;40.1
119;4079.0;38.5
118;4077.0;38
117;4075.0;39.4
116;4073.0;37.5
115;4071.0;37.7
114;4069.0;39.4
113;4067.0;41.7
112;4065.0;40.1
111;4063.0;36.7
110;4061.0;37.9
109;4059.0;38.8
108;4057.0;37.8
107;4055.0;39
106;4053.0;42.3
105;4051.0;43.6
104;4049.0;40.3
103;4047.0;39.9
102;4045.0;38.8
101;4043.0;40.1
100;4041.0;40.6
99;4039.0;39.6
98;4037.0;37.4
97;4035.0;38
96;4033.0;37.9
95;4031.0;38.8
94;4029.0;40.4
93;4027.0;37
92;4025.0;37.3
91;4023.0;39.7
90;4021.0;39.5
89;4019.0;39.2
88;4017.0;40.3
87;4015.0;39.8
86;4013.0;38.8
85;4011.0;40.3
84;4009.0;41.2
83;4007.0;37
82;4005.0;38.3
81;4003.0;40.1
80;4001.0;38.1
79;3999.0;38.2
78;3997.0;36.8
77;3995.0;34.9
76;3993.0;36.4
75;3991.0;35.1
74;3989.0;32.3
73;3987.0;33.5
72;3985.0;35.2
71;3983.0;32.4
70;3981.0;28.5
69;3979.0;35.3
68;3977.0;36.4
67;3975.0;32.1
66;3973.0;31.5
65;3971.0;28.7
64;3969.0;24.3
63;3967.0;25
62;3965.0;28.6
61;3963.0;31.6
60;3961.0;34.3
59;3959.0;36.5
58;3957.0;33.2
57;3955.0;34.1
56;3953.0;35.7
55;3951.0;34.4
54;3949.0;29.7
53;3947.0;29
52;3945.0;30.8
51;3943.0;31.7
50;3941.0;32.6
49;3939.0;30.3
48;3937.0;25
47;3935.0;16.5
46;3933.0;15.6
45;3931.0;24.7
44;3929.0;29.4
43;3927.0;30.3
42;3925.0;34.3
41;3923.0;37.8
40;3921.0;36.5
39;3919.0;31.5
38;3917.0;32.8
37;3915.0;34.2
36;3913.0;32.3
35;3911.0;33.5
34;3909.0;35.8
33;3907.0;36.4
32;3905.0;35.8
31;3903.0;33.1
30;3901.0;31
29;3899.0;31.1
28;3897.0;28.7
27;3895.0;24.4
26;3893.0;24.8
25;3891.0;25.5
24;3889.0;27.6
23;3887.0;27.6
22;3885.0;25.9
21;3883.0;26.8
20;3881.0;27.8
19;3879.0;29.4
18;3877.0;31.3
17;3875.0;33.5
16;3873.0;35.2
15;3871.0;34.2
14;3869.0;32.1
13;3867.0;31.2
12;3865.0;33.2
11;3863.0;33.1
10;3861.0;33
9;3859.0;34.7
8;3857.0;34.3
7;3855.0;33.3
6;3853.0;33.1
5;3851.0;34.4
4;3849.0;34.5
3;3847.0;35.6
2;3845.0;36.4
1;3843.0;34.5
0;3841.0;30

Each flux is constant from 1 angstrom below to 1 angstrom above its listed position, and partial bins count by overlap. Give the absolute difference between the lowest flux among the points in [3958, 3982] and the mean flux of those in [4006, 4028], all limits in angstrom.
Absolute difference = 14.8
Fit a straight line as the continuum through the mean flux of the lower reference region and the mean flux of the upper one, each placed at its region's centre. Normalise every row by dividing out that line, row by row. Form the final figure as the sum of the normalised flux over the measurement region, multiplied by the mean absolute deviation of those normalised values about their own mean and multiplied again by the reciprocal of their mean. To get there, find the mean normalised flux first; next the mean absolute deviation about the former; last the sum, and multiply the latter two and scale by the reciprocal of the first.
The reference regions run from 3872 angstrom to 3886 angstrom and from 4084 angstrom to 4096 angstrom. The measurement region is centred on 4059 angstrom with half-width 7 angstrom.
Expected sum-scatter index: 0.27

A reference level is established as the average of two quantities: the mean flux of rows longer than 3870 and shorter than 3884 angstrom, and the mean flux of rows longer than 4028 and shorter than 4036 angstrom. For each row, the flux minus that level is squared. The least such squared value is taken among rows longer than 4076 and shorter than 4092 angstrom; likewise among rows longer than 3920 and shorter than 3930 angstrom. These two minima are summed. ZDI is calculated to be 3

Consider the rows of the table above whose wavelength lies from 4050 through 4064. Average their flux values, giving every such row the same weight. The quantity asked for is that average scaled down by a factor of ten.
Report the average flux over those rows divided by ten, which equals 3.9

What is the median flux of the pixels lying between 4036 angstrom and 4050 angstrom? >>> 39.9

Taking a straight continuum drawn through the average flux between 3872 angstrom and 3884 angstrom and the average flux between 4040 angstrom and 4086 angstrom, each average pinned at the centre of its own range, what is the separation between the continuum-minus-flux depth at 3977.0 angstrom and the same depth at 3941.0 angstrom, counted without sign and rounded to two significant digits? 2.1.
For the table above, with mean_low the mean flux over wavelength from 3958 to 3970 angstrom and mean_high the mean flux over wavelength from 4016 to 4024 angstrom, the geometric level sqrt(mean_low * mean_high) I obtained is 34.5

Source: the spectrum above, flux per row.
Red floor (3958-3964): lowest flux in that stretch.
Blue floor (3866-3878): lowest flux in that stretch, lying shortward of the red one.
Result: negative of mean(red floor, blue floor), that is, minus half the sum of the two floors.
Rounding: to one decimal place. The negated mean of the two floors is -31.4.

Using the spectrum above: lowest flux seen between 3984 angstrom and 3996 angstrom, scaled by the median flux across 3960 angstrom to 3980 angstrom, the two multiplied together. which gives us 1019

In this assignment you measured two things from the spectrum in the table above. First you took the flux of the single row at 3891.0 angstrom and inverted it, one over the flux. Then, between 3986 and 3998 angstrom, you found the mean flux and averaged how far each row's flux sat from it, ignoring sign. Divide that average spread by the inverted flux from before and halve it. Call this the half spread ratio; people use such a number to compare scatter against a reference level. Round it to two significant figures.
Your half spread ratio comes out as 16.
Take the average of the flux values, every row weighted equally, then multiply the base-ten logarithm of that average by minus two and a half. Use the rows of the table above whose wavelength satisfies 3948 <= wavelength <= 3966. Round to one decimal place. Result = -3.8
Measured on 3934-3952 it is -3.7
